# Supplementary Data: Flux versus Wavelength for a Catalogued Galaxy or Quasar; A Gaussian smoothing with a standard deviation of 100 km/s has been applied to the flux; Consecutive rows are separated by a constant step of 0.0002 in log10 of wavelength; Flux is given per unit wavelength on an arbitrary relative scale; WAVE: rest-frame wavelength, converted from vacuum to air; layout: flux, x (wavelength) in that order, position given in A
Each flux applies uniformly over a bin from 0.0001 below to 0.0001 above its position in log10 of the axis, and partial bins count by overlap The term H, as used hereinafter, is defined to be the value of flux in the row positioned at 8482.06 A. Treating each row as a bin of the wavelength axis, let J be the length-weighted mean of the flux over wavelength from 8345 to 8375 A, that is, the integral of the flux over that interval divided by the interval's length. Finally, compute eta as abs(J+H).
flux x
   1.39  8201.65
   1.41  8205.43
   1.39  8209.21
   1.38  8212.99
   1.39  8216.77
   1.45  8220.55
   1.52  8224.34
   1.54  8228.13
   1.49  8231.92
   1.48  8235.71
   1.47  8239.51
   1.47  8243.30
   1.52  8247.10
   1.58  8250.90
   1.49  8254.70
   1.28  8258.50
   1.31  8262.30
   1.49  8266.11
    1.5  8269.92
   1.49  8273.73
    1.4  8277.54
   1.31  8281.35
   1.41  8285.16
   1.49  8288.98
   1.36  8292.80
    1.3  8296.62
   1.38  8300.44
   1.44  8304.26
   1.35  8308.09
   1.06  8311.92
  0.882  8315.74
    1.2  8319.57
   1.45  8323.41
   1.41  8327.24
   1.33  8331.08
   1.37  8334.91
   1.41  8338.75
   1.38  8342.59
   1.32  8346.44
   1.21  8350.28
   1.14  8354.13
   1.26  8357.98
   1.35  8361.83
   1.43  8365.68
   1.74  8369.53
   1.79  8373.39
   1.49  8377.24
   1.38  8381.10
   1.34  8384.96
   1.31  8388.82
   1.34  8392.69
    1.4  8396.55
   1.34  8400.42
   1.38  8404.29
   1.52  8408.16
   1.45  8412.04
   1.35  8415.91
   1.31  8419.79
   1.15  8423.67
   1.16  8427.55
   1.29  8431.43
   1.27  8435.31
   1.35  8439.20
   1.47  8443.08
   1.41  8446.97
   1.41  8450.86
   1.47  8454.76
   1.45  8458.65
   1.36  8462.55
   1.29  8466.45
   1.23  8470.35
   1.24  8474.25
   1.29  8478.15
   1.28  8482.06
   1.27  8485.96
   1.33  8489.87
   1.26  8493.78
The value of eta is 2.68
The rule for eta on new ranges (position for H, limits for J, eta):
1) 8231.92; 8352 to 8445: 2.86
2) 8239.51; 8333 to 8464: 2.85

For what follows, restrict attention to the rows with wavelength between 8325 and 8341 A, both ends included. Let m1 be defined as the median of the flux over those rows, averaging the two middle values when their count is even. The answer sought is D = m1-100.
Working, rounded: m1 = 1.39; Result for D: -98.61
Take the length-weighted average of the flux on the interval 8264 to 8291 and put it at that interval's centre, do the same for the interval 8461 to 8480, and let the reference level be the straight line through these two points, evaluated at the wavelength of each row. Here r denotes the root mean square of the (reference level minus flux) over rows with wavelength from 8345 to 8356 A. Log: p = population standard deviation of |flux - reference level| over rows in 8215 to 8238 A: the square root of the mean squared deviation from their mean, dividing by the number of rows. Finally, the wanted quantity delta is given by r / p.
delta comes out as 5.5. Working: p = 0.03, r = 0.17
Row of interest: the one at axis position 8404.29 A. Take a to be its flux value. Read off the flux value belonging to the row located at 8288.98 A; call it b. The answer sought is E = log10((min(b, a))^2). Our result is 0.28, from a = 1.38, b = 1.49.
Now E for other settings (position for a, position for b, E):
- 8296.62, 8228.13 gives 0.23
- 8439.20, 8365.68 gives 0.26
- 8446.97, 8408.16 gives 0.30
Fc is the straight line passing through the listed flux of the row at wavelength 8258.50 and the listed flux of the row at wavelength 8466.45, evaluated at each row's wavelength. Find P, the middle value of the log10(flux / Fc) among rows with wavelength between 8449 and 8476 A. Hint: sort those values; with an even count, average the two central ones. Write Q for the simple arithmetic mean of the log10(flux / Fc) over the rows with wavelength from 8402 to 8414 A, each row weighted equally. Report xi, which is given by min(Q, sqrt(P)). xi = 0.05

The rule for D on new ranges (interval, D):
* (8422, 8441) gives -98.73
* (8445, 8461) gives -98.57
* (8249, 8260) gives -98.51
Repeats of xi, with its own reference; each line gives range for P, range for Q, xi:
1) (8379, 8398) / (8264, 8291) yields 0.05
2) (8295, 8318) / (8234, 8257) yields 0.07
